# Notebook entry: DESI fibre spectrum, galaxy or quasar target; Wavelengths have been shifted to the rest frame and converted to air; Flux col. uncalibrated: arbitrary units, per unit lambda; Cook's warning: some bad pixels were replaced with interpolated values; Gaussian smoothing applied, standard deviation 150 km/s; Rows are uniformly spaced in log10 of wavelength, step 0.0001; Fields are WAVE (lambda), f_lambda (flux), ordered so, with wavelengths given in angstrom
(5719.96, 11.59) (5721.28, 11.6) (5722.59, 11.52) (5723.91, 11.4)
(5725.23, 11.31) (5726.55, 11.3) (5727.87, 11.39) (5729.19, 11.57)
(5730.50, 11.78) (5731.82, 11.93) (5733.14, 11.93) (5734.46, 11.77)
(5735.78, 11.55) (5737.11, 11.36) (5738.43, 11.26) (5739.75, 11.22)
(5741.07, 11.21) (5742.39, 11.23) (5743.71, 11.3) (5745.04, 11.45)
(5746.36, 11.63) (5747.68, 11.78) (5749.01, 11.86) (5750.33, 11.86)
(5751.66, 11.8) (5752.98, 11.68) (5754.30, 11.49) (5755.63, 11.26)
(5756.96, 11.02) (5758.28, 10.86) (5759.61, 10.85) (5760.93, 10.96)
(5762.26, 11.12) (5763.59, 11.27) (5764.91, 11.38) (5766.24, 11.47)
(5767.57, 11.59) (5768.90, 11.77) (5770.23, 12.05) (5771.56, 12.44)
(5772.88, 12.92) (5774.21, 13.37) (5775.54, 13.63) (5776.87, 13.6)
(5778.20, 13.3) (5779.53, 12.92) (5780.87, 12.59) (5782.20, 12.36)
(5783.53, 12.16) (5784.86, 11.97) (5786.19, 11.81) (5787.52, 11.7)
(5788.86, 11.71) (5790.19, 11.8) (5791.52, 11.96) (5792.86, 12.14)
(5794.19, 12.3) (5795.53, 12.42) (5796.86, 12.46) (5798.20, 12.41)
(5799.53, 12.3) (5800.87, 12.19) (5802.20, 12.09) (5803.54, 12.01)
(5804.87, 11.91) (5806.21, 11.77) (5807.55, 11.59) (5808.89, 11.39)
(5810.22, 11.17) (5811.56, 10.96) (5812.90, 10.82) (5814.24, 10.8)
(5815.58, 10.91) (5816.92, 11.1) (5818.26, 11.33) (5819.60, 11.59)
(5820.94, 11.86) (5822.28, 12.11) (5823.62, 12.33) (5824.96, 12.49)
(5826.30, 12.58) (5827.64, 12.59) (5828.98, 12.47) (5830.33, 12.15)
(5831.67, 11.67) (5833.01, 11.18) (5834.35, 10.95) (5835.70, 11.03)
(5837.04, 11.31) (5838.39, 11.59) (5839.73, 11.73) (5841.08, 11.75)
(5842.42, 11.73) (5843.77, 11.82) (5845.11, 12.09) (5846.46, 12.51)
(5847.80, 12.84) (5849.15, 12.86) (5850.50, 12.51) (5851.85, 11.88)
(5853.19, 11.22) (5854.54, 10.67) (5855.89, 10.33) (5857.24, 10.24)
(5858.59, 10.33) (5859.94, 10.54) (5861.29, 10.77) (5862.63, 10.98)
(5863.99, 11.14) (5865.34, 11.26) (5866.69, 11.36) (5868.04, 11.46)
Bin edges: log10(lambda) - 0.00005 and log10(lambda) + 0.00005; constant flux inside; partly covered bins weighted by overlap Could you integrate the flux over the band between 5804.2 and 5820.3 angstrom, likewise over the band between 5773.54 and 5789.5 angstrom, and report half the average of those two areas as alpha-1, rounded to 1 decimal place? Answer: 95.6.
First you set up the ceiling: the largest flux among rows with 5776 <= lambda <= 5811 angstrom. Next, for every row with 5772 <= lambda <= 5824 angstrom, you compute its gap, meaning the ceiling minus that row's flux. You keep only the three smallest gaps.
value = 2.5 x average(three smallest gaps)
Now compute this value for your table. 0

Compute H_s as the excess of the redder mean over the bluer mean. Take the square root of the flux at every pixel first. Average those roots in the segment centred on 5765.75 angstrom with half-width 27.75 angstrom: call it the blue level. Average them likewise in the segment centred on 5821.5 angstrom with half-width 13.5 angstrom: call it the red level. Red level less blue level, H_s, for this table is -0.033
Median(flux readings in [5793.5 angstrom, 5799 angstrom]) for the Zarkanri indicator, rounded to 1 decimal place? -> 12.4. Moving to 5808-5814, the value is 11.1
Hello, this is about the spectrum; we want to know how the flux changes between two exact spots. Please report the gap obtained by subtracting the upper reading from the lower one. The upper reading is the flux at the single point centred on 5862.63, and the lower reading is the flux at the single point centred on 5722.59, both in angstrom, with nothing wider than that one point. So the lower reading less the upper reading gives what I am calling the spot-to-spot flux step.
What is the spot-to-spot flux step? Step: 0.5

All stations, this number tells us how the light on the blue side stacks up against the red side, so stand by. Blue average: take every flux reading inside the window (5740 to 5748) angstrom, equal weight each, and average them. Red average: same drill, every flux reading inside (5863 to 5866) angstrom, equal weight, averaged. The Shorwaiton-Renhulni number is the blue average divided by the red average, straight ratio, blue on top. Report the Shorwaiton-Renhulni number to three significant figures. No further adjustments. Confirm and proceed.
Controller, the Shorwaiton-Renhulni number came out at 1.02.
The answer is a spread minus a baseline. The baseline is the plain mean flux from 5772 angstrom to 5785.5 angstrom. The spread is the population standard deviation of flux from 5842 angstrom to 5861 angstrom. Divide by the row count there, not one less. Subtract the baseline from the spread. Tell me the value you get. -11.9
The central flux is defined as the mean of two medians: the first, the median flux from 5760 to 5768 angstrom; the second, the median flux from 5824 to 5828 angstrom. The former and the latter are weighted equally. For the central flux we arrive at 12.0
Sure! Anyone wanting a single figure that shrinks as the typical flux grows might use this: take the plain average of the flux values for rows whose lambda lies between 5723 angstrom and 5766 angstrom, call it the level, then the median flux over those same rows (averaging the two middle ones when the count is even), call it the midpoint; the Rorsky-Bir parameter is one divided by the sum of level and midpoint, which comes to 0.0438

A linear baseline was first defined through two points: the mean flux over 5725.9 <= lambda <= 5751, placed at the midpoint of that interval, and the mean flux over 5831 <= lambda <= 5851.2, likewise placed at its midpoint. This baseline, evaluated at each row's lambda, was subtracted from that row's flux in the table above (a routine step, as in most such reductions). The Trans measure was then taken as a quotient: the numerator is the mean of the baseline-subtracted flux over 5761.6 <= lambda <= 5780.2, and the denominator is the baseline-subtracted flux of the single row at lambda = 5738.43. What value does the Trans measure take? -2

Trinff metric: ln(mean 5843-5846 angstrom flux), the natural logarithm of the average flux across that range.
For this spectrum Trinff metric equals 2.48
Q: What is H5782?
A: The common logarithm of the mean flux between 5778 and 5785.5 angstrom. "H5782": 1.10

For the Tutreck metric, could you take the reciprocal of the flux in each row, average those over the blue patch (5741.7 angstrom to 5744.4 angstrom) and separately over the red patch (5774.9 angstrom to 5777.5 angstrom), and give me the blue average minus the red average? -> 0.015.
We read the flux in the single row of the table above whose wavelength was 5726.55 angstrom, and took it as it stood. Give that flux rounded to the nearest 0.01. 11.30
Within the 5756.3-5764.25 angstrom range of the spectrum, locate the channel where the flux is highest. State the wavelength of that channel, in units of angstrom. 5763.59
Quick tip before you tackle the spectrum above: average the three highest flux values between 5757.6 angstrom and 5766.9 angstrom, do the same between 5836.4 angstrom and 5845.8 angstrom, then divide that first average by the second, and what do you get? 0.96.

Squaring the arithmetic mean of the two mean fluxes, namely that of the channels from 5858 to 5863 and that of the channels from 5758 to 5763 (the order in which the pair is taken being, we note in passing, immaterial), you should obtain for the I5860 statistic 117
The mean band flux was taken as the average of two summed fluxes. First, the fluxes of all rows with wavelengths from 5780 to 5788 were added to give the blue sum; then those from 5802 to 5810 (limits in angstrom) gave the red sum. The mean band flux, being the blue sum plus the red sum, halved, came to 71.7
